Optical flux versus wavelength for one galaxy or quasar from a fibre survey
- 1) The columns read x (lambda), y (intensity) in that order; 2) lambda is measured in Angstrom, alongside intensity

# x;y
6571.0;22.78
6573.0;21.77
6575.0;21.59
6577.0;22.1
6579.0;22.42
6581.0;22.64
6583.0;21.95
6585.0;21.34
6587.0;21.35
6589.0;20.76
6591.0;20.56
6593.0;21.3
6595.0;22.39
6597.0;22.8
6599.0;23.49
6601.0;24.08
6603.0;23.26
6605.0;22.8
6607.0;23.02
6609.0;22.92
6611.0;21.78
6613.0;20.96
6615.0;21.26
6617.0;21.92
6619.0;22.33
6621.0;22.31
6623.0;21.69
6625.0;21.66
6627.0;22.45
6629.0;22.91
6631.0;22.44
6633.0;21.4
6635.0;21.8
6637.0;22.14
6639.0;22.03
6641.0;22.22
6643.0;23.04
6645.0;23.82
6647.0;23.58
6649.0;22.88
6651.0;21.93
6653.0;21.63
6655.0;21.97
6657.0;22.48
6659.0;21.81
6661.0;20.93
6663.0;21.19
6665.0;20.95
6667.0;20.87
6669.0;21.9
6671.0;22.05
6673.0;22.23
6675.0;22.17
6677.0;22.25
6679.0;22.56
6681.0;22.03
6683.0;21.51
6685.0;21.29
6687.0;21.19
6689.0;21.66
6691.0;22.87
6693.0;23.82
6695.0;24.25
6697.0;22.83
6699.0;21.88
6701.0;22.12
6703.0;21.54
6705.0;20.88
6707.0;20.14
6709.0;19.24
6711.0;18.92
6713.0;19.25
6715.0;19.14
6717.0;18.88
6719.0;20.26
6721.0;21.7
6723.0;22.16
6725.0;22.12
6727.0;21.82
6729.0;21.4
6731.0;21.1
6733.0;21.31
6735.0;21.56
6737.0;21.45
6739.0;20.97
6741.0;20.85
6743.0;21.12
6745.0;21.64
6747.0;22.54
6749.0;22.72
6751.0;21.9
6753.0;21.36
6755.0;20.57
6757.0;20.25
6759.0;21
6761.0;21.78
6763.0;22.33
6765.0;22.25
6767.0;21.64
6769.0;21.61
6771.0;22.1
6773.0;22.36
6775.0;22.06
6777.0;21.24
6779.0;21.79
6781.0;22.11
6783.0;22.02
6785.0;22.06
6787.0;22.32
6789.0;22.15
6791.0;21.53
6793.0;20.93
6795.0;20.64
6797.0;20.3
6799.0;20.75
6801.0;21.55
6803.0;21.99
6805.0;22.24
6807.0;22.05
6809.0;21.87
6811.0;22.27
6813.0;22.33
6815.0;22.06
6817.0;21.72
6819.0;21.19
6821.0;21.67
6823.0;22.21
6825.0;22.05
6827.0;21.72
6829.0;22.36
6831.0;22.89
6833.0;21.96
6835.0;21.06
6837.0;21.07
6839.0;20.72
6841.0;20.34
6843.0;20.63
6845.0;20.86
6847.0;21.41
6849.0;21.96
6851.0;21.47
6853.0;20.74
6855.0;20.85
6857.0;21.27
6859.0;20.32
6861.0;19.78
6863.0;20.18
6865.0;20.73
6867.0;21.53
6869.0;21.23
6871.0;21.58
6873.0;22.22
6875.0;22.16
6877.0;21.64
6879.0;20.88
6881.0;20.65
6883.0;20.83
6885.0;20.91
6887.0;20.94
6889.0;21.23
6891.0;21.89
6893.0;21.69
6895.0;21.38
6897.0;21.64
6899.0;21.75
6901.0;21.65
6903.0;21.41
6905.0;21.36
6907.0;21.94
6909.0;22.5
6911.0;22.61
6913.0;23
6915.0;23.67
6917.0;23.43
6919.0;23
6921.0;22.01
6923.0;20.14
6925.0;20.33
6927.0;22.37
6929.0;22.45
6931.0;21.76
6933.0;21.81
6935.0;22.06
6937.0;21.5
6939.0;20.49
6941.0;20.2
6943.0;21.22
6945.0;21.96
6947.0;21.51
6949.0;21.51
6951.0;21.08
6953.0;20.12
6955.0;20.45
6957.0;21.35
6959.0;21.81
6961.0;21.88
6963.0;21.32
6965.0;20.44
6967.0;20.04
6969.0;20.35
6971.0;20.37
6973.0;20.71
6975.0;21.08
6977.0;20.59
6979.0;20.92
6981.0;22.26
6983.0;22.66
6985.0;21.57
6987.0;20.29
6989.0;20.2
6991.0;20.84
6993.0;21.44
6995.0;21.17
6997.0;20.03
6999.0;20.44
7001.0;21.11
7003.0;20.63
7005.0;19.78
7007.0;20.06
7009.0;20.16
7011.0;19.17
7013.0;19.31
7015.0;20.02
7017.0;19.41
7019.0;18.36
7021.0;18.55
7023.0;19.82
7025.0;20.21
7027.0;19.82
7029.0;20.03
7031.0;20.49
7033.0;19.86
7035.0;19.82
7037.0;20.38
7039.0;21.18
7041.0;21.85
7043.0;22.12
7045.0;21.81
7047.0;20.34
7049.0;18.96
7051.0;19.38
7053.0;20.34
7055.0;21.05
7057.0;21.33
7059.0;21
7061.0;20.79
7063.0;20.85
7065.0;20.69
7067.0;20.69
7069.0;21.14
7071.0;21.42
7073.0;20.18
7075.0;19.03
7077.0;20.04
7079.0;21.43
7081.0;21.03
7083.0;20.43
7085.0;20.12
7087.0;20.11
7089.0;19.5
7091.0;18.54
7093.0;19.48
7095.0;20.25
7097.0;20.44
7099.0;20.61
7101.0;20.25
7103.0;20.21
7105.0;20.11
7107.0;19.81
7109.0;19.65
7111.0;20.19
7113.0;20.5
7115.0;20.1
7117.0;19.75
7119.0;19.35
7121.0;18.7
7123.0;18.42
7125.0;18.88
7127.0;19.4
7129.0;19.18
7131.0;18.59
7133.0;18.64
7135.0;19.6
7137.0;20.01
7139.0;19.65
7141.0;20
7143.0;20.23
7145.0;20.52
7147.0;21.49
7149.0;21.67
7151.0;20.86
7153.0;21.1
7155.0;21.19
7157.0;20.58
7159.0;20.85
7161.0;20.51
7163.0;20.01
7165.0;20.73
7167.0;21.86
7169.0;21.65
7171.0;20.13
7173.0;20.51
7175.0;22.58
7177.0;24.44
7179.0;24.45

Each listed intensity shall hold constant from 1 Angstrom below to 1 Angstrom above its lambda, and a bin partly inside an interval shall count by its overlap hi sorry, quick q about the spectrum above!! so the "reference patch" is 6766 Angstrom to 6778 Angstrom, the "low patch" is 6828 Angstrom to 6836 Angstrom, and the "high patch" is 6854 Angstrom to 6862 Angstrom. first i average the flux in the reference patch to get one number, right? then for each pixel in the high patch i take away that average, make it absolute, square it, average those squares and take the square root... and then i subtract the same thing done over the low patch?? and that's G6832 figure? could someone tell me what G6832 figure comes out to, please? 0.7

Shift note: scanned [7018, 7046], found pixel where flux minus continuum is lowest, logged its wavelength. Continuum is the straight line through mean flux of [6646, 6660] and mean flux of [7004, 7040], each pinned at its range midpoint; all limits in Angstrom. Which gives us 7019.0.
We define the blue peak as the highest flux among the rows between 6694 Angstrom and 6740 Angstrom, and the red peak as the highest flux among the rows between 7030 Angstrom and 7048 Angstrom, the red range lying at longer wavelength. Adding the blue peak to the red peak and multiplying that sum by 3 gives 139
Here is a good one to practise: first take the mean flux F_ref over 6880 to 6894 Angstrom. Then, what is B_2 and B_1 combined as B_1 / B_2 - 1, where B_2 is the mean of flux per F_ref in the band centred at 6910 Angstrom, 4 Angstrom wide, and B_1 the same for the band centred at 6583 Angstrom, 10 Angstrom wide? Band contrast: -0.03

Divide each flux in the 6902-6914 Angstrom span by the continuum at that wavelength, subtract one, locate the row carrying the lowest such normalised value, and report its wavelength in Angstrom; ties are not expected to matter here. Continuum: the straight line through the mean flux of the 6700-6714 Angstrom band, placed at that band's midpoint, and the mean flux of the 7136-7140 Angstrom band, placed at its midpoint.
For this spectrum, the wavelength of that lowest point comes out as 6905.0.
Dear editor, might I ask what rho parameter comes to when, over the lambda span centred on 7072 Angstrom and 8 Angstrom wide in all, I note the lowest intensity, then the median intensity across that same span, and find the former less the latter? -1.6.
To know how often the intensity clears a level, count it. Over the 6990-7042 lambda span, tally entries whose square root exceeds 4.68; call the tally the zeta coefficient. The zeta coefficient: 0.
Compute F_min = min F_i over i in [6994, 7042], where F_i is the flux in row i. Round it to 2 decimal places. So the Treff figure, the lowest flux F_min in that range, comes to 18.36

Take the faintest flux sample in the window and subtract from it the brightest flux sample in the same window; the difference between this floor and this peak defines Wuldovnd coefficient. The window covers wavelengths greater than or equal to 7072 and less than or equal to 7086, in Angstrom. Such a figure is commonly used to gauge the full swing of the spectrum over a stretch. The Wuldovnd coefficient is -2.4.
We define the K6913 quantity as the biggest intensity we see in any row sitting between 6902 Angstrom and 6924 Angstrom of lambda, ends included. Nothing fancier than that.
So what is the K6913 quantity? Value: 23.67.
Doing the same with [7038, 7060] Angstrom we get 22.12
